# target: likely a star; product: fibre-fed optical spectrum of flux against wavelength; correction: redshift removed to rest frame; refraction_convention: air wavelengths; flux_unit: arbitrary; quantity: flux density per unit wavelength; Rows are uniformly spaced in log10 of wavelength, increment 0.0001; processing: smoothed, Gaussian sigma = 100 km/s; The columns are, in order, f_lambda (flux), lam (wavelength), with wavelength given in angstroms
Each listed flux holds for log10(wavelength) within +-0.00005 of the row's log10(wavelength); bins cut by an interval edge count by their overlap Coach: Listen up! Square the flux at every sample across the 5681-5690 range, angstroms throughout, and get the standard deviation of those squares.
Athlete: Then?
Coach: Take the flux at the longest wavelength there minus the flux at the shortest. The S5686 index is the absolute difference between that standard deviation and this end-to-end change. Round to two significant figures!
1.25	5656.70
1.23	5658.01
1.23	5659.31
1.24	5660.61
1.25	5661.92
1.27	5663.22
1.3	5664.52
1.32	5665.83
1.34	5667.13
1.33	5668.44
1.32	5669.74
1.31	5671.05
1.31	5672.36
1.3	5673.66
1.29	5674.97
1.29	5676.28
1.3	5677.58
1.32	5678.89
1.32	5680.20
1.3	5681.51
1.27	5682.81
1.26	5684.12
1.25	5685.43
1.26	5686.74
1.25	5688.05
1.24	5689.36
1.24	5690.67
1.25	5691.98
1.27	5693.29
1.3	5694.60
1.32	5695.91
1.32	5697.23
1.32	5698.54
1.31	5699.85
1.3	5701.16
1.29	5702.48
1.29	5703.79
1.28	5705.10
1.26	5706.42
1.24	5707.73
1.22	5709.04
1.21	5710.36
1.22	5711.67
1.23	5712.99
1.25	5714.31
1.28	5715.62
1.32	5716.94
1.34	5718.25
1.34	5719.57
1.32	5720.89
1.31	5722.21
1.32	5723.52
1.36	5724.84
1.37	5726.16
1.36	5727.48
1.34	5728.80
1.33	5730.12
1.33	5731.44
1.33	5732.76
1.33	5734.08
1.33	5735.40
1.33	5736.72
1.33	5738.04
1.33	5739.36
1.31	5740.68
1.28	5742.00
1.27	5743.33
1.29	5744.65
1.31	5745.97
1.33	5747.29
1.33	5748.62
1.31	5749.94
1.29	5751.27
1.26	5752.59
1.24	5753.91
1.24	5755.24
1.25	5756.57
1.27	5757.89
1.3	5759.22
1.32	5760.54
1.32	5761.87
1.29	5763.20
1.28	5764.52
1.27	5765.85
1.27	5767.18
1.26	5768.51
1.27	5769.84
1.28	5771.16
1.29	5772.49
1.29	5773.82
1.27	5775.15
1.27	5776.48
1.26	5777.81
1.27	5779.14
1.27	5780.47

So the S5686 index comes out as 0.11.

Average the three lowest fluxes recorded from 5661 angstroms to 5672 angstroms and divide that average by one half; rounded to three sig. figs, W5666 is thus 2.55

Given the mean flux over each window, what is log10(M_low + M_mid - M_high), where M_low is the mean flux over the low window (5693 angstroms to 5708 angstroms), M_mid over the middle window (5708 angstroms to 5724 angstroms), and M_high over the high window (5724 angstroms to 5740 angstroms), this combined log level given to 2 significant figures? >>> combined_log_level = 0.091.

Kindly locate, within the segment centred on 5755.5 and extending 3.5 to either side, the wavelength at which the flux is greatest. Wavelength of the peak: 5757.89 angstroms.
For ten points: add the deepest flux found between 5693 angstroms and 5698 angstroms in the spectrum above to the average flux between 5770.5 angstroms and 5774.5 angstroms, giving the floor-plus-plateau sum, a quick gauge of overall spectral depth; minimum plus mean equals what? 2.557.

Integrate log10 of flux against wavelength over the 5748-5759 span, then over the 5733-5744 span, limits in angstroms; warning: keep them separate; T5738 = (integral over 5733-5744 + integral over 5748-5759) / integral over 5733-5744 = 1.89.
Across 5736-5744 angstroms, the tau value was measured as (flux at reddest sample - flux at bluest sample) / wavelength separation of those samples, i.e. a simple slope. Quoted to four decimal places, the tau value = -0.0091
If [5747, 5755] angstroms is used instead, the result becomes -0.0136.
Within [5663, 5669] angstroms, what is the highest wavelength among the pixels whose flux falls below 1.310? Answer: 5664.52 angstroms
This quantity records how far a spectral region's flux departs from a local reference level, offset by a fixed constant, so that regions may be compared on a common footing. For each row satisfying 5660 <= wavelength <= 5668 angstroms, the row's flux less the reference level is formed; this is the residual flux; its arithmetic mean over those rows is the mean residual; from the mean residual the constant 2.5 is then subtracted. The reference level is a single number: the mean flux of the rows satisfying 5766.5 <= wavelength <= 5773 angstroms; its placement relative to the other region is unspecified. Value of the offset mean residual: -2.49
